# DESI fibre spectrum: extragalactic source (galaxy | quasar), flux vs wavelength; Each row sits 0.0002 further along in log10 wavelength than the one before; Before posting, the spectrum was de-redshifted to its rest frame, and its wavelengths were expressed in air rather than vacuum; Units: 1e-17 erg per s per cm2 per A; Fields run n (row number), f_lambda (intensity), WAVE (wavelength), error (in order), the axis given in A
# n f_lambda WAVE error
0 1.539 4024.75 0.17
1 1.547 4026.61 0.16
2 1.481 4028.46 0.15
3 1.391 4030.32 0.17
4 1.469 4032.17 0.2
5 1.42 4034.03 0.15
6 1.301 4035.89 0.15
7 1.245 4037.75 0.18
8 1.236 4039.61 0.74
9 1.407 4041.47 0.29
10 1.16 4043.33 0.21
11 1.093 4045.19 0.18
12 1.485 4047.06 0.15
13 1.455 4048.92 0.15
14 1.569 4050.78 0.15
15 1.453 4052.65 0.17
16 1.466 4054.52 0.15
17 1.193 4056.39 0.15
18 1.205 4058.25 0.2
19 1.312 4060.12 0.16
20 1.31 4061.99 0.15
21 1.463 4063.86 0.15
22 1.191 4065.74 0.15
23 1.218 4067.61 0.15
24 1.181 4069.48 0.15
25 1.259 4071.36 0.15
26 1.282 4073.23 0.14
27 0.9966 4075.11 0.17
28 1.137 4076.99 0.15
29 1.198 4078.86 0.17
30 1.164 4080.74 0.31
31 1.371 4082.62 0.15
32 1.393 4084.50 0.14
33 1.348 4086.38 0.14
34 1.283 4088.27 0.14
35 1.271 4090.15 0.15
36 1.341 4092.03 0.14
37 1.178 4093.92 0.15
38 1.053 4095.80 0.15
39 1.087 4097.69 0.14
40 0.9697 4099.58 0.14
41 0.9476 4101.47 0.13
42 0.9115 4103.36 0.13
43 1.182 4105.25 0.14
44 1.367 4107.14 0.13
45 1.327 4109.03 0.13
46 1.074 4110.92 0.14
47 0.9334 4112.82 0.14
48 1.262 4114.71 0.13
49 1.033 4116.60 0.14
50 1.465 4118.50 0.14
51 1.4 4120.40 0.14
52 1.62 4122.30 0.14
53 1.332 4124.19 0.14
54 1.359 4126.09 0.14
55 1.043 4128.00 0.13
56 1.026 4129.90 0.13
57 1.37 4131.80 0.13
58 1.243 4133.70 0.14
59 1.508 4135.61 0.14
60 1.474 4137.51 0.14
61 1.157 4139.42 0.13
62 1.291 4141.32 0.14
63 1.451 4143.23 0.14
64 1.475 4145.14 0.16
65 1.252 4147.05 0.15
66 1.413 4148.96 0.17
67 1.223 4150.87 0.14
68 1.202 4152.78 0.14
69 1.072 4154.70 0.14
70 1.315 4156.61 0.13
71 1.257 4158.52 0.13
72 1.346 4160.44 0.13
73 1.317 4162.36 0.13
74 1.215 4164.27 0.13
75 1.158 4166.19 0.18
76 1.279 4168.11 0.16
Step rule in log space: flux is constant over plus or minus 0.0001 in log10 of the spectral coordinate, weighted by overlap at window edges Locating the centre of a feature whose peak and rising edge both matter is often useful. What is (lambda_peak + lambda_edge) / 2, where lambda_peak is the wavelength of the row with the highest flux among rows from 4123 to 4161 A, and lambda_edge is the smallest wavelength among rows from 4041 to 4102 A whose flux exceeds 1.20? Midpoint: 4088.5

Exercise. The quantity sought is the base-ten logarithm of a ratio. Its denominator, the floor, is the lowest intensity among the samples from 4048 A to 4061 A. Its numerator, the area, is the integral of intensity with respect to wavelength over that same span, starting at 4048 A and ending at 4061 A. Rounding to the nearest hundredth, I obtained 1.18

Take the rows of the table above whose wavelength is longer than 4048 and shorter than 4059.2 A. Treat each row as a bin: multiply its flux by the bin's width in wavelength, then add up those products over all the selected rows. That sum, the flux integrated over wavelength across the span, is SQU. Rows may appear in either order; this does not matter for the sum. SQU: 15.6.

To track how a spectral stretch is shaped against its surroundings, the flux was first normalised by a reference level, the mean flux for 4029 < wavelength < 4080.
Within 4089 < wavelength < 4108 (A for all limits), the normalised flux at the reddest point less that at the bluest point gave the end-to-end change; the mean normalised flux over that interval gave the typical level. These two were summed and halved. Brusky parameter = 0.472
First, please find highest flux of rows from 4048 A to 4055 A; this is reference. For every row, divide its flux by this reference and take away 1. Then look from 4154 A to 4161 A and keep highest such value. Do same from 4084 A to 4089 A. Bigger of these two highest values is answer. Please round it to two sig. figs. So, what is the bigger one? -0.11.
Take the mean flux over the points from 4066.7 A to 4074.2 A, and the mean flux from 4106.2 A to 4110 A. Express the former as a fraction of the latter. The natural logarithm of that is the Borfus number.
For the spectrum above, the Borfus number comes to -0.09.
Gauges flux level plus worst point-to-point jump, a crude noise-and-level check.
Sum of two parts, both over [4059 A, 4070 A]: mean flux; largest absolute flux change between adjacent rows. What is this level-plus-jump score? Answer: 1.55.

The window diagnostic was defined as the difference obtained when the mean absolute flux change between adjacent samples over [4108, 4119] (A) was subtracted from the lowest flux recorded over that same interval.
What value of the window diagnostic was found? 0.66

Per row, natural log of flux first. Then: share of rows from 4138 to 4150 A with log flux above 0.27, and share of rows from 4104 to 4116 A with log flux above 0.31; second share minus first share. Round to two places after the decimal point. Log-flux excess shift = -0.33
